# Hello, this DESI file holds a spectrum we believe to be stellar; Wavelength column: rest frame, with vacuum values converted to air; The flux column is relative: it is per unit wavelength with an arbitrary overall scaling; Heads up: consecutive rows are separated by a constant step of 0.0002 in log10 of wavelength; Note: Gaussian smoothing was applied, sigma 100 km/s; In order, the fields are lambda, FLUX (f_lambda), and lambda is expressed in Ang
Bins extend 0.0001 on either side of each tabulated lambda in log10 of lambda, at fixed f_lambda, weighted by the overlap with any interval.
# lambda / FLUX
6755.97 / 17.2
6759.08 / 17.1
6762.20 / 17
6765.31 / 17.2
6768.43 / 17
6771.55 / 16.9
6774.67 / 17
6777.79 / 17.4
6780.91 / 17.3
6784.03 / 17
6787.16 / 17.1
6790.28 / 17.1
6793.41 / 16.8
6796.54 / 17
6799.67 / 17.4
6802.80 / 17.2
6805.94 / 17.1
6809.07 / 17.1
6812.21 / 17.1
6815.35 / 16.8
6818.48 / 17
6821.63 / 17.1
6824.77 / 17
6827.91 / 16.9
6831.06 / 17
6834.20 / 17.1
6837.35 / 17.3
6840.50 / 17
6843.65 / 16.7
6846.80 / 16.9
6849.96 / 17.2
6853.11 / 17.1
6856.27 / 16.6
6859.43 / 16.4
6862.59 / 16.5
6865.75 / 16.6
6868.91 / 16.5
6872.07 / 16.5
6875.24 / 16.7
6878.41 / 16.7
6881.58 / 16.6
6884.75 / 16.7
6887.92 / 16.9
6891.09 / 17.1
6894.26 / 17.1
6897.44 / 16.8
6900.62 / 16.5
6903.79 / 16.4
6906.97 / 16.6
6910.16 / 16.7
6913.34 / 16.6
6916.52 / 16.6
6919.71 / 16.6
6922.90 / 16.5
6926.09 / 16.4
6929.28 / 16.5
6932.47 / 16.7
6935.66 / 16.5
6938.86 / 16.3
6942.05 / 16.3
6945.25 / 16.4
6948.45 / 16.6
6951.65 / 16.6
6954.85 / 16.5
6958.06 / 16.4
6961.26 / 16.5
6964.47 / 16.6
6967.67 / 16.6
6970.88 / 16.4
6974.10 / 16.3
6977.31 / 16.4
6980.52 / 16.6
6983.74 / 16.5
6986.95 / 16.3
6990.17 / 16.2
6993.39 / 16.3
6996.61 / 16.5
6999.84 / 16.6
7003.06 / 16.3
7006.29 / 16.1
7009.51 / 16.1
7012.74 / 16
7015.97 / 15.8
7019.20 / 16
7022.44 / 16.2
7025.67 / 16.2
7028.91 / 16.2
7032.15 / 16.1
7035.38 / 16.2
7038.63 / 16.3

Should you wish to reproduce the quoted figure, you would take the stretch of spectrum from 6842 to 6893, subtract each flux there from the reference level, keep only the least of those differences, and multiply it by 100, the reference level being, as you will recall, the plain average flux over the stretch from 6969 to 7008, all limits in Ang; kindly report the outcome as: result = -82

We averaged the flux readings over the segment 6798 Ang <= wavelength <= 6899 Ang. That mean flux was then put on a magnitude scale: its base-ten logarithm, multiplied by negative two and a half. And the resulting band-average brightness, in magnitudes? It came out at -3.07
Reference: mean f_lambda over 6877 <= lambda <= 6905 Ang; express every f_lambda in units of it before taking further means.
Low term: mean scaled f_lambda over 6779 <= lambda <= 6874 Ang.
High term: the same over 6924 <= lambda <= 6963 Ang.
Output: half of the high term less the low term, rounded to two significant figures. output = -0.014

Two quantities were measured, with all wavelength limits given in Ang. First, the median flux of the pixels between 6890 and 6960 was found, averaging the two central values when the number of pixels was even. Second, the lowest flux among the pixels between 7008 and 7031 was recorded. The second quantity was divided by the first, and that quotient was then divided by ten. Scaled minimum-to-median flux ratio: 0.0955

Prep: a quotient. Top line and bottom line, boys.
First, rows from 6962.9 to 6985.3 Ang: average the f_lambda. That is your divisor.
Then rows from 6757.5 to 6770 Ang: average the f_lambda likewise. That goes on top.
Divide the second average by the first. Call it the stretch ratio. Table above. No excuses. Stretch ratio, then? 1.04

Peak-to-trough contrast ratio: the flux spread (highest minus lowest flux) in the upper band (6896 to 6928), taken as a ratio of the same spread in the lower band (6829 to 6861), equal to 0.44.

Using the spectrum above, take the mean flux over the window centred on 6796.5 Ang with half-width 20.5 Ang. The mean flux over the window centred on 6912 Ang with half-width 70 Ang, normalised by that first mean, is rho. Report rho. 0.971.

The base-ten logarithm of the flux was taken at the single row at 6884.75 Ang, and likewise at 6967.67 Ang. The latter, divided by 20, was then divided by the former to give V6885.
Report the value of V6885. 0.0499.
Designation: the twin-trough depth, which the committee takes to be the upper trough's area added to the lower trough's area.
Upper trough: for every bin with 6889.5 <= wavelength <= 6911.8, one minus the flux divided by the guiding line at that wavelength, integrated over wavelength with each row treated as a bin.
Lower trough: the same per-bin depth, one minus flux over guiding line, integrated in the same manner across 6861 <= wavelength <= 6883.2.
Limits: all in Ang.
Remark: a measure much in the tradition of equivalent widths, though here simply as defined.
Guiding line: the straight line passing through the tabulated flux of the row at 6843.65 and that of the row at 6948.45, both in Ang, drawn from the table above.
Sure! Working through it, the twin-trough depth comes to 0.0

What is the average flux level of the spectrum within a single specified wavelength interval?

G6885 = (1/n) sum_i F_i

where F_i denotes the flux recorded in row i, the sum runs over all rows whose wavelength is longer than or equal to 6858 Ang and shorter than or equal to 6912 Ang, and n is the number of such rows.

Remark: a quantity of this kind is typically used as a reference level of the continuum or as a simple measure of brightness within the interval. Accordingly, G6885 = 16.7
